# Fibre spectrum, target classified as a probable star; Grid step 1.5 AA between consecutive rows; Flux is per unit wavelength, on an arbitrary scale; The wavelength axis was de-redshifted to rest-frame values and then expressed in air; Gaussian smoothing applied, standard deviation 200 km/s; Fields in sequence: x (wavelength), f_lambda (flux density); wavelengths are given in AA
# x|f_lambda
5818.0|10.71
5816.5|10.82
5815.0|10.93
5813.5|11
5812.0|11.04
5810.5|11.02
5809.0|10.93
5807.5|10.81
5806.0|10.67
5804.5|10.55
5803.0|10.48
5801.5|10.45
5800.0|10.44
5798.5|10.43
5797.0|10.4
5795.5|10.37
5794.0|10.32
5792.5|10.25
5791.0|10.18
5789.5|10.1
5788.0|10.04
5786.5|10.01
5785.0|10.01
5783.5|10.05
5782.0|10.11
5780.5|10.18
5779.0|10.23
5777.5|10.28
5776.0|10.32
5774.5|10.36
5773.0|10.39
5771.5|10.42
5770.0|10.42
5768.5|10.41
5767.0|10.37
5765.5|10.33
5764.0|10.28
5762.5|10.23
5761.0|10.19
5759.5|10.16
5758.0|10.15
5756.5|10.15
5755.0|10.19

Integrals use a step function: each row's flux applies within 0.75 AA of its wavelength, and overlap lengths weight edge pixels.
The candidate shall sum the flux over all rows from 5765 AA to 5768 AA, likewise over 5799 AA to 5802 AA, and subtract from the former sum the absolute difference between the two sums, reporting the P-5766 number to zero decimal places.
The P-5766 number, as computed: 21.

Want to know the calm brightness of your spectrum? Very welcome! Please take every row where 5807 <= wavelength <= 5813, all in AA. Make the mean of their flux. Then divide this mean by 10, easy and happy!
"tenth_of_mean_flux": 1.10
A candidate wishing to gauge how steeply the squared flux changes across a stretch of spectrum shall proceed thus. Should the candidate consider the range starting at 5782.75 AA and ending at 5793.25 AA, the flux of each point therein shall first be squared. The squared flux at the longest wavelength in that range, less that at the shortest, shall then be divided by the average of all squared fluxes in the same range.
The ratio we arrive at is 0.04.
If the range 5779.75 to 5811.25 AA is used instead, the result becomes 0.17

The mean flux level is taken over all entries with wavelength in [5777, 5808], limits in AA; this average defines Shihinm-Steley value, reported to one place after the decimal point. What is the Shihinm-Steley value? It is 10.3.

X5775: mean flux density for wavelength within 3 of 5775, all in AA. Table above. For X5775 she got 10.3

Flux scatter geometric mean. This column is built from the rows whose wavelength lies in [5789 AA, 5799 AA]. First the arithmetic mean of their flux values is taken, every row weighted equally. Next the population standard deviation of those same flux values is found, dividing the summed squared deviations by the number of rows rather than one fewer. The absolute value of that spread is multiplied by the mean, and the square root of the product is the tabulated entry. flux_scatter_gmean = 1.08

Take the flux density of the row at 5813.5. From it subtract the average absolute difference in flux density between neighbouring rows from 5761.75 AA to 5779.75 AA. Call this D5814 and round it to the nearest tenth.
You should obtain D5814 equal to 11.0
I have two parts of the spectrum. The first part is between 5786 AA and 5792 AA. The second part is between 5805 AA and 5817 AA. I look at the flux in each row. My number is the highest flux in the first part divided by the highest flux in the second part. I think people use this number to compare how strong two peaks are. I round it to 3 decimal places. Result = 0.922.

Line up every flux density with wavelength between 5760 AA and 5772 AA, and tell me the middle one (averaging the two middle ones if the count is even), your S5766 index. 10.35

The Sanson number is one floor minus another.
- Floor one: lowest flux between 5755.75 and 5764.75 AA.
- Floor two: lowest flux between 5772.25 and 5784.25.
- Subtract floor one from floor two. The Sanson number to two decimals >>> -0.10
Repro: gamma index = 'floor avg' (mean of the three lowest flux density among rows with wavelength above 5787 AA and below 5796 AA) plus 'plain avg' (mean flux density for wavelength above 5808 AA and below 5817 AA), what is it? 21.1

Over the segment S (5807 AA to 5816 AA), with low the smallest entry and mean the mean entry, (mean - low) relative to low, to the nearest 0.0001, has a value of 0.0134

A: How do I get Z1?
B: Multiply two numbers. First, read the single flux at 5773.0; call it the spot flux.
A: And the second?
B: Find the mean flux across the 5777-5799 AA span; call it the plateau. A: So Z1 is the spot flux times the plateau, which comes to 106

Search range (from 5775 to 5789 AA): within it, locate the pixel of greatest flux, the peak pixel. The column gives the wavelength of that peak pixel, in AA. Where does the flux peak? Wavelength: 5776.0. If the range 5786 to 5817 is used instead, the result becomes 5812.0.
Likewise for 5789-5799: 5798.5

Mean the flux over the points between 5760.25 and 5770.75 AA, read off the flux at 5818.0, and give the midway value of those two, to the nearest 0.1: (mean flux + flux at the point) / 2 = 10.5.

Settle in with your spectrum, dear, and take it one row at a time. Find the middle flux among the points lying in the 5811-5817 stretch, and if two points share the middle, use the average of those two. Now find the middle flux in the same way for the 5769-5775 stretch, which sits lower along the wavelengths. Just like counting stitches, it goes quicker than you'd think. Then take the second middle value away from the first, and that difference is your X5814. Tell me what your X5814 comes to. 0.56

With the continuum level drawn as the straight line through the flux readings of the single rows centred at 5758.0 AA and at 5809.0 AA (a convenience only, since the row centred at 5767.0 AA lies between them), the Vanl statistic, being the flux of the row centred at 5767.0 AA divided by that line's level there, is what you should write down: 1.01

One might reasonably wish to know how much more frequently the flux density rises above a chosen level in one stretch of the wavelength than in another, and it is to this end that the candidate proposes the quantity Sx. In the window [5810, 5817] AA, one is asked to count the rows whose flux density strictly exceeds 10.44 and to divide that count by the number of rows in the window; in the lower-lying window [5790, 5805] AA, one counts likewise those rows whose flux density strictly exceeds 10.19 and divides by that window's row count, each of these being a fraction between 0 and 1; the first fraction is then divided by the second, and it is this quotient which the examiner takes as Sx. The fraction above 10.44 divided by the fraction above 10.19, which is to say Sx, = 1.1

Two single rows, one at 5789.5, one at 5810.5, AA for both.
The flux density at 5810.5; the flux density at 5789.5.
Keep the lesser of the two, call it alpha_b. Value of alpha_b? 10.1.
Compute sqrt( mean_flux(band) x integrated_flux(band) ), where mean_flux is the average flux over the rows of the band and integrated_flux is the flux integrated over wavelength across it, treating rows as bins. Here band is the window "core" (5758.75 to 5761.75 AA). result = 17.6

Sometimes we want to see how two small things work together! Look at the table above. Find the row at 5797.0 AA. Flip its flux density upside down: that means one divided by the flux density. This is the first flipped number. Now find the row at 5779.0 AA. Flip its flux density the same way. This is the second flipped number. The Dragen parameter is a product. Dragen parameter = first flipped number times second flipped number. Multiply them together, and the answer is 0.0094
